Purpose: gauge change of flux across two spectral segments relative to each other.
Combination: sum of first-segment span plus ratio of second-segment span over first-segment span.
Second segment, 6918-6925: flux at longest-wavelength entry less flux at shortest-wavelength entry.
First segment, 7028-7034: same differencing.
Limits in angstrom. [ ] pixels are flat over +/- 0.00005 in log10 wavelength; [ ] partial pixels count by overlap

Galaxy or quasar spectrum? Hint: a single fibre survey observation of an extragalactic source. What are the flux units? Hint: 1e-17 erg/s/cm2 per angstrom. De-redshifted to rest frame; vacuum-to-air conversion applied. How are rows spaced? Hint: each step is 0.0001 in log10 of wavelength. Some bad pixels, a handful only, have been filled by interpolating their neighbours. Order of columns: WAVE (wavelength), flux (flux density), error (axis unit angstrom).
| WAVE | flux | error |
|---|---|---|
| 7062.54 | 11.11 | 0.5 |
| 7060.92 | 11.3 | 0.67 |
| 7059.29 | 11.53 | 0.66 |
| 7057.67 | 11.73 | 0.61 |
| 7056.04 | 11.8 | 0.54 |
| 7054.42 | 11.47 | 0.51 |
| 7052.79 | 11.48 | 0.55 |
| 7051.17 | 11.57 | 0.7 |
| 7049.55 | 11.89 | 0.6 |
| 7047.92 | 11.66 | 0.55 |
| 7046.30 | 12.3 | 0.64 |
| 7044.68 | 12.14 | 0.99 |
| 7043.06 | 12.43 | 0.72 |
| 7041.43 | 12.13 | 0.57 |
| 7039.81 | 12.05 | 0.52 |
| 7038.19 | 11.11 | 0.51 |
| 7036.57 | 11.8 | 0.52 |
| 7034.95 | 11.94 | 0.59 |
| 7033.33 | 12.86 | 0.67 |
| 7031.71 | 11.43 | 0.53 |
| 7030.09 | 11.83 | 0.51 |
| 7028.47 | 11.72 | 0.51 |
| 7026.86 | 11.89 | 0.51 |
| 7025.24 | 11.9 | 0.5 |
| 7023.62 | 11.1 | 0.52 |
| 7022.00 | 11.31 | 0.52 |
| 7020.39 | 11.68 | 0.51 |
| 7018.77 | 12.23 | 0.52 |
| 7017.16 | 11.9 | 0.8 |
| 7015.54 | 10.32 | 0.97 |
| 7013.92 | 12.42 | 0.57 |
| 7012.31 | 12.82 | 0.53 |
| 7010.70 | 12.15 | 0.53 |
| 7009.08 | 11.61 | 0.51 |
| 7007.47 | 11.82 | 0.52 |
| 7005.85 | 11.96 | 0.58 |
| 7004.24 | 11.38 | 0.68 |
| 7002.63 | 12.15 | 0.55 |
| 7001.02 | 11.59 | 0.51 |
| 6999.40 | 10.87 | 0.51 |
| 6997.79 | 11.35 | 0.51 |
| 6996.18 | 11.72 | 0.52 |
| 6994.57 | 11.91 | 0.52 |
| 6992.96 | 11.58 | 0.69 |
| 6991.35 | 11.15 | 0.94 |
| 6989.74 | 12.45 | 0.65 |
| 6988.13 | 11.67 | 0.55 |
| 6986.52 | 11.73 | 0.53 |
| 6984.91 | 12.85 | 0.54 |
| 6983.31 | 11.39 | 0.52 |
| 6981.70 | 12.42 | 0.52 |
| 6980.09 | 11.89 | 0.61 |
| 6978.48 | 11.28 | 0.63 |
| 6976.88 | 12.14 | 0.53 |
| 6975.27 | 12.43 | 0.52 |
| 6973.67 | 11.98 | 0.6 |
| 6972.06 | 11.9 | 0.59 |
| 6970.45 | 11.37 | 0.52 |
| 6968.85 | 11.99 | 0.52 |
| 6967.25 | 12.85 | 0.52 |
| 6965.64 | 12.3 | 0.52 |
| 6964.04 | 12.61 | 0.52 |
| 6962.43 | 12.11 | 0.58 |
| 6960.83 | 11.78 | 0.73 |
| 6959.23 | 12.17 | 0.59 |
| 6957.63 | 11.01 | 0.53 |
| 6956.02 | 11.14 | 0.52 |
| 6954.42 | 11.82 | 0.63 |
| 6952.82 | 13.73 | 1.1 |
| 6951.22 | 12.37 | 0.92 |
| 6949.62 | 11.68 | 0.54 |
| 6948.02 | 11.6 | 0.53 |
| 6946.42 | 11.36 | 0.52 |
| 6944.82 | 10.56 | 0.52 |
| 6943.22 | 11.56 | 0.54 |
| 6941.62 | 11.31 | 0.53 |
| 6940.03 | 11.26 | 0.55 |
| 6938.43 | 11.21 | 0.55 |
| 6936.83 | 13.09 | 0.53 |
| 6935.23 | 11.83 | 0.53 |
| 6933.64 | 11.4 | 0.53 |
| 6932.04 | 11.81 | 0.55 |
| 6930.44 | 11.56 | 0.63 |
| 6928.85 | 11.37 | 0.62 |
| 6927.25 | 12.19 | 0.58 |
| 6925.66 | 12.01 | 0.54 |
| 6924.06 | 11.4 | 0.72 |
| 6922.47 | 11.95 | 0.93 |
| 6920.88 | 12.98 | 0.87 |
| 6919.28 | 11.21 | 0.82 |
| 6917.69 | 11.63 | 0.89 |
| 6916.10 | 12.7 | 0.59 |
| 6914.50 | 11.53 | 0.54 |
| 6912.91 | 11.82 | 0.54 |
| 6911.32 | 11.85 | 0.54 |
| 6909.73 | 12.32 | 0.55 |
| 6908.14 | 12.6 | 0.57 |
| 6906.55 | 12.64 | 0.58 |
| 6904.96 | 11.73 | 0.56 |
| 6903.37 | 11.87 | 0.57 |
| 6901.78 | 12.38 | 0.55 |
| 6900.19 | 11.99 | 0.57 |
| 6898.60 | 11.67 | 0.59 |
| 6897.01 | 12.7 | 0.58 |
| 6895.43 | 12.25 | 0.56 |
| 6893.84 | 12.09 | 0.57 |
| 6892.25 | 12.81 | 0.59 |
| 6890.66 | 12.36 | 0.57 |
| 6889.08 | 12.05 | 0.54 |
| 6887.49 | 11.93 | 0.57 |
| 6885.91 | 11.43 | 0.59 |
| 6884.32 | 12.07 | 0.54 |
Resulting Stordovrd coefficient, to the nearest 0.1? 1.3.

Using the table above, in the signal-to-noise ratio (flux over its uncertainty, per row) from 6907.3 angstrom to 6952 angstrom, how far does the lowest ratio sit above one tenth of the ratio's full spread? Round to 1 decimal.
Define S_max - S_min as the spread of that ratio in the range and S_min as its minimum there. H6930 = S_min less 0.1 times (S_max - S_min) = 11.7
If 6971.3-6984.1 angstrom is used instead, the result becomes 17.3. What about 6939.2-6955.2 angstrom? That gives 11.5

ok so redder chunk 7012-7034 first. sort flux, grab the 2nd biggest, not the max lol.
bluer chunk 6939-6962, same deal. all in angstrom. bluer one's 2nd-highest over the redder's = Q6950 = 0.965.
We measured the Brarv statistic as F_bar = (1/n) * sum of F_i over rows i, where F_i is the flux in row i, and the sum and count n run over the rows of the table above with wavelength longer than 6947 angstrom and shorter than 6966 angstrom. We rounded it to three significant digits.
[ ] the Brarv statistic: 12.0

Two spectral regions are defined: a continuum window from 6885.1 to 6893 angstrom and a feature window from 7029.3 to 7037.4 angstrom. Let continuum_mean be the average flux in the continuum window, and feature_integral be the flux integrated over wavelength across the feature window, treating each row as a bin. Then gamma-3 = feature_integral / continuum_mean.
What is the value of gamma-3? 8.00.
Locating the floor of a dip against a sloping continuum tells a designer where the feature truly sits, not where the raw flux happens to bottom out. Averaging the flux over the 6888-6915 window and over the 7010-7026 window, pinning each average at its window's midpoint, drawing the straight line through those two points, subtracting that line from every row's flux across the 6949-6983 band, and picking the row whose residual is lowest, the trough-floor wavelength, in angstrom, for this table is 6957.63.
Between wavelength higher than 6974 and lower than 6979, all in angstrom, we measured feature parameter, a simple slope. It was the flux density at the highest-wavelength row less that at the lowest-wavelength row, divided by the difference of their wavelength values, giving -0.36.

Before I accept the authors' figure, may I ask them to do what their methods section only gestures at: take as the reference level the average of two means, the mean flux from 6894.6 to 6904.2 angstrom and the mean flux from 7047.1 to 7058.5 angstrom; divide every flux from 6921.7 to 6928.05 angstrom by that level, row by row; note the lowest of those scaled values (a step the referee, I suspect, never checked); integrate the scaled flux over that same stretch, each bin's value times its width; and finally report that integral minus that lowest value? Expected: 5.4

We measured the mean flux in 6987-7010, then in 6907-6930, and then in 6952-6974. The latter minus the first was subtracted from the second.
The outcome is 11.6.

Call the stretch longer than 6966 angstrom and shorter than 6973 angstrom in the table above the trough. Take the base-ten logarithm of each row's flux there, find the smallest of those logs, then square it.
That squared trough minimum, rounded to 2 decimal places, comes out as 1.11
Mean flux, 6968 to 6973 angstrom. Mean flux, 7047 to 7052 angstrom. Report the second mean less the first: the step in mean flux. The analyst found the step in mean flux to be 0.0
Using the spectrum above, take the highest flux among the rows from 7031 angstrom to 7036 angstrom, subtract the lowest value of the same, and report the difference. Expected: 1.43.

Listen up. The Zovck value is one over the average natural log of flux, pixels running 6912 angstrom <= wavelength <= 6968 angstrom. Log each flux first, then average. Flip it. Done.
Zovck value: 0.405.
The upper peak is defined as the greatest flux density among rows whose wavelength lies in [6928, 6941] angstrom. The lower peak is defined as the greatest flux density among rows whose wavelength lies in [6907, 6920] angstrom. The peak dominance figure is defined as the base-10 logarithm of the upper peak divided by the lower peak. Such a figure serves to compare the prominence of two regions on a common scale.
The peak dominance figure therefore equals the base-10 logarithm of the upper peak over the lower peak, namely 0.013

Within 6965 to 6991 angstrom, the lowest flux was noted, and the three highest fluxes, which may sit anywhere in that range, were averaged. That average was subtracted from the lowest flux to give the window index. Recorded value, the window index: -1.4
